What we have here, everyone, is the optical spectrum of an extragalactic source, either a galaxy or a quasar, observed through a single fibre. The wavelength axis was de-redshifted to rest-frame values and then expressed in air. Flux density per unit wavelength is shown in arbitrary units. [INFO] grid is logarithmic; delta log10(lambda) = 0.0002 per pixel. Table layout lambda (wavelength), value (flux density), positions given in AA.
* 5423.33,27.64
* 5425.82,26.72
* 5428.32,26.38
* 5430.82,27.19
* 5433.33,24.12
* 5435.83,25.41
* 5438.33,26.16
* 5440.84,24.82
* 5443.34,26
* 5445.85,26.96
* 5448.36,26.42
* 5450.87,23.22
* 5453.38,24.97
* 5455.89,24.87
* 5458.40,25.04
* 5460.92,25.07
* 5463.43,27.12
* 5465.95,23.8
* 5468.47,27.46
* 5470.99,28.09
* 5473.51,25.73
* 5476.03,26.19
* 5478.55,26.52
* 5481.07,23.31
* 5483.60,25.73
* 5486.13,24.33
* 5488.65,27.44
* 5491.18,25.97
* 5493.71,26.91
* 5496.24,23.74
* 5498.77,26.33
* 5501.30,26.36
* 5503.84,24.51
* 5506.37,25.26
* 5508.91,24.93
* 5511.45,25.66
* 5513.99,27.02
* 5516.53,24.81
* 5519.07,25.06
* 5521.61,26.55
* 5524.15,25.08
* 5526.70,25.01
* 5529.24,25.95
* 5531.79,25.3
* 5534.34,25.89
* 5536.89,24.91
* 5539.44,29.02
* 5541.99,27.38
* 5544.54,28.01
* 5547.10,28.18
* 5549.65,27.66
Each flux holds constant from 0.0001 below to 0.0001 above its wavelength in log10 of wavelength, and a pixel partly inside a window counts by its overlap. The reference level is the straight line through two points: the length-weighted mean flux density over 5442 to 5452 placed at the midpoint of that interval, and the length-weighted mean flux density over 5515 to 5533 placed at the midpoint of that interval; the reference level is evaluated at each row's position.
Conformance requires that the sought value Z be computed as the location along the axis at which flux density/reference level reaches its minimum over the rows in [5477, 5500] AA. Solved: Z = 5481.07 AA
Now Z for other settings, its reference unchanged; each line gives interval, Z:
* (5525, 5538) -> 5536.89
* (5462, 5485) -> 5481.07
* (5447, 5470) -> 5450.87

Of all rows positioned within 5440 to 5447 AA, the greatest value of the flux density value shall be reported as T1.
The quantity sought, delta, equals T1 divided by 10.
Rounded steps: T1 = 26.96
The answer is 2.70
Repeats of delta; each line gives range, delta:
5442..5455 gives 2.70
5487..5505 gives 2.74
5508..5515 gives 2.70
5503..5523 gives 2.70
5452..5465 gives 2.71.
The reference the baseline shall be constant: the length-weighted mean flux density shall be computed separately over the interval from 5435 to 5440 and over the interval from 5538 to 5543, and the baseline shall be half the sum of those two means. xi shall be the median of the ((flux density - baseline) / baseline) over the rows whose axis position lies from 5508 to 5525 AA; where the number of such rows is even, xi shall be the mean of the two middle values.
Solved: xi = -0.069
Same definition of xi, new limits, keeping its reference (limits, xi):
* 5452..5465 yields -0.070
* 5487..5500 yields -0.023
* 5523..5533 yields -0.065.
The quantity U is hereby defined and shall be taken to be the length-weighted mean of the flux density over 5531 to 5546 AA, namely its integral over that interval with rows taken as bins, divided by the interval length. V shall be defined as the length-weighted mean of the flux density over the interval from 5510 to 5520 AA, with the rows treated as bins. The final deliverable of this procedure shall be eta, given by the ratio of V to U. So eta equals 0.96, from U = 26.81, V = 25.6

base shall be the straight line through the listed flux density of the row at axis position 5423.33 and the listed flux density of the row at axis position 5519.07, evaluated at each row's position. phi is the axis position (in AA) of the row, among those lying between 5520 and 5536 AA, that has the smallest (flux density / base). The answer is 5526.70 AA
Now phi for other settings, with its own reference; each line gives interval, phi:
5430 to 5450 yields 5433.33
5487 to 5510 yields 5496.24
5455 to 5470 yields 5465.95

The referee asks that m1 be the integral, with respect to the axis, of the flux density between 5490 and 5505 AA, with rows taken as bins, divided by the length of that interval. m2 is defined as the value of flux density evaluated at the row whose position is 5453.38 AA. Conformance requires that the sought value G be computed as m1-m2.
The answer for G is 0.7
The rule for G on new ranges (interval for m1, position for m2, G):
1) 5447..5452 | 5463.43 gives -2.2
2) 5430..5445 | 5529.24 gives -0.3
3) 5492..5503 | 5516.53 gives 1.0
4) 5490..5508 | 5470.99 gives -2.5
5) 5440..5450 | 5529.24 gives 0.0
